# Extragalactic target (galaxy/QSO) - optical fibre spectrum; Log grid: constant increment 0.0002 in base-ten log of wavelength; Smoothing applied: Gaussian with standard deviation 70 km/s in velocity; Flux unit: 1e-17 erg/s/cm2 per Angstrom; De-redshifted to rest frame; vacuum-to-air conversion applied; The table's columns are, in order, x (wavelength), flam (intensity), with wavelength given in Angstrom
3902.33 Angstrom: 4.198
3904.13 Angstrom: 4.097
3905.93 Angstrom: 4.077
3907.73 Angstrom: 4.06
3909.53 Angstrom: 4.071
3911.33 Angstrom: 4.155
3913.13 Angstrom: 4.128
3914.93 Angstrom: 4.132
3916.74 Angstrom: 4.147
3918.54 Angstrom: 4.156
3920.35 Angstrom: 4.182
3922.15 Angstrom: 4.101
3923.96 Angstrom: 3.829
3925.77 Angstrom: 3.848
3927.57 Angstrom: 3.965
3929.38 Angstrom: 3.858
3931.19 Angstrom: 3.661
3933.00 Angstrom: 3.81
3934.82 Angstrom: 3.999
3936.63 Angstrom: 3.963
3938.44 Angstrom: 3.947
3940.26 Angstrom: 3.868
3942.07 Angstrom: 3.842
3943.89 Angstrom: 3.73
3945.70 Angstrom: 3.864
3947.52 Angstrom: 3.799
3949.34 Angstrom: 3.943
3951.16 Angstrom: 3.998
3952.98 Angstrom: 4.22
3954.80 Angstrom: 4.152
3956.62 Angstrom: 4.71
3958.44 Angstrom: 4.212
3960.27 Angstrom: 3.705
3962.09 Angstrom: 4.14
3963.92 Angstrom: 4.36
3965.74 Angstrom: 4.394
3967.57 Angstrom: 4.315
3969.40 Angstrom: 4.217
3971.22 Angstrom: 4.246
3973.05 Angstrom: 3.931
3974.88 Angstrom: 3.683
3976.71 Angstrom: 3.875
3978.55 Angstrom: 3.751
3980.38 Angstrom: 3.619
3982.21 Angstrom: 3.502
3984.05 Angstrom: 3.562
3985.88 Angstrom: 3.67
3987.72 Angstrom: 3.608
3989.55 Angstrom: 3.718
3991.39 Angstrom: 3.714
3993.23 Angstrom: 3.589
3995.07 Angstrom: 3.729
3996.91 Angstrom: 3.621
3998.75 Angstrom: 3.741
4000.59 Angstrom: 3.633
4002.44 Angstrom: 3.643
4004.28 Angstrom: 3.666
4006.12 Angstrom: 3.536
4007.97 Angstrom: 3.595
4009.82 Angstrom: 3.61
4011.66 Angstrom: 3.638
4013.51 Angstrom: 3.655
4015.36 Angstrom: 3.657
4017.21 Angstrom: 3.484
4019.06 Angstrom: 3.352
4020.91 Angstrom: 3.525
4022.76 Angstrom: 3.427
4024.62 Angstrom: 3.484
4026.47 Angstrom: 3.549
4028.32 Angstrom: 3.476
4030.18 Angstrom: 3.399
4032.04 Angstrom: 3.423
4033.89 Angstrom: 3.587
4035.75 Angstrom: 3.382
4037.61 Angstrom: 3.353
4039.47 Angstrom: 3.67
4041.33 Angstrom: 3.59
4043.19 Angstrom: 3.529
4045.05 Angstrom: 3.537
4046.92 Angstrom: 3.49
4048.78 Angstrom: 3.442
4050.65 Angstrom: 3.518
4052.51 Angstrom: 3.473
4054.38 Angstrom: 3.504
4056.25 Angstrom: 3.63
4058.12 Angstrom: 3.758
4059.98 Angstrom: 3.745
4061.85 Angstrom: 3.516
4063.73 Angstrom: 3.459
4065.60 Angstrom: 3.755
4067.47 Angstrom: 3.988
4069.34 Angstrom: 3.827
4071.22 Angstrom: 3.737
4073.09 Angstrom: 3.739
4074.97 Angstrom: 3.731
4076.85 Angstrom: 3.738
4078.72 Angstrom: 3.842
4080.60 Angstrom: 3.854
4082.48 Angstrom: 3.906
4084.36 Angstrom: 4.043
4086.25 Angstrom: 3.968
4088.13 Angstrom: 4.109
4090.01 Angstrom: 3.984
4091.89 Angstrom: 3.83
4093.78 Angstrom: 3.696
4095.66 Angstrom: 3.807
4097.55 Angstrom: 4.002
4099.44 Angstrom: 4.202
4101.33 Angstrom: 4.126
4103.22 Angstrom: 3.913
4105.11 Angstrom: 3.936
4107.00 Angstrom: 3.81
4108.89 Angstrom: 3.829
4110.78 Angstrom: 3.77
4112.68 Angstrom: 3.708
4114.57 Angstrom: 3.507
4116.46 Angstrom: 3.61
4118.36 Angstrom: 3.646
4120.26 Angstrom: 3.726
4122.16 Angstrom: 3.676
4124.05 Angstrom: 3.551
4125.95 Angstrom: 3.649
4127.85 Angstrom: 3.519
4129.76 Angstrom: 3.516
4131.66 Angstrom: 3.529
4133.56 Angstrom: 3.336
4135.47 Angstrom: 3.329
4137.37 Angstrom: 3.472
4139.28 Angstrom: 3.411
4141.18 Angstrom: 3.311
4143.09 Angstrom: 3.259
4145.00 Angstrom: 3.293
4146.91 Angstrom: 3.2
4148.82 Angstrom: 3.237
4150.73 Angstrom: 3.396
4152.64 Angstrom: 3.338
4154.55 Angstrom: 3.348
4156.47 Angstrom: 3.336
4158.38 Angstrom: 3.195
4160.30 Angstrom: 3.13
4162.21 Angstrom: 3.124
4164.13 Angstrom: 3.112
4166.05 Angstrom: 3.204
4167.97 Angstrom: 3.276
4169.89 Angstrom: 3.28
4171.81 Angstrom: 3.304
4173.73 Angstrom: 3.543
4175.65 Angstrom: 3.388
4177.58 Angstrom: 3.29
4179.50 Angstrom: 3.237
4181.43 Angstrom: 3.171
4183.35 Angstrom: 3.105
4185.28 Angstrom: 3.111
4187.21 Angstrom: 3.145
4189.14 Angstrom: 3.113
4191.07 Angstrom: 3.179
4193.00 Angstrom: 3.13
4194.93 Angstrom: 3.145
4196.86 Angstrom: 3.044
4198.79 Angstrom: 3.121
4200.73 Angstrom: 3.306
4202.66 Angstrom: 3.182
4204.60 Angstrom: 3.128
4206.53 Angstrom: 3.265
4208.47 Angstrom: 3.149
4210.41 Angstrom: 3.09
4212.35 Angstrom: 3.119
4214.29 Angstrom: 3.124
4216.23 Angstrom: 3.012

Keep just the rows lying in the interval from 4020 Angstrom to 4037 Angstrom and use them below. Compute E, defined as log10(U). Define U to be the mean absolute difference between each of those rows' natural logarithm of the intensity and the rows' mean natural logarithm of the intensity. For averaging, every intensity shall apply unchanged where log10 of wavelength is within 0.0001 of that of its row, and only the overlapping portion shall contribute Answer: -1.78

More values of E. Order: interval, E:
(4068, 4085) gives -1.69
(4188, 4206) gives -1.82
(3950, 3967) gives -1.35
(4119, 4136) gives -1.54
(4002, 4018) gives -1.88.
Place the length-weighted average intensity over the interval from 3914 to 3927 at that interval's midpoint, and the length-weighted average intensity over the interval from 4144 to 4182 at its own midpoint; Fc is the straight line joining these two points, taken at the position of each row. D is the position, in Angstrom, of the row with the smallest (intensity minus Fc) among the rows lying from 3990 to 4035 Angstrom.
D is 4019.06 Angstrom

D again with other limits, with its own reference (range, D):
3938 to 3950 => 3943.89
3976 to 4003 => 3982.21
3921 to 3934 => 3931.19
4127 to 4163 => 4160.30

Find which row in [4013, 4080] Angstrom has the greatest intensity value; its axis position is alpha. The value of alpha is 4067.47 Angstrom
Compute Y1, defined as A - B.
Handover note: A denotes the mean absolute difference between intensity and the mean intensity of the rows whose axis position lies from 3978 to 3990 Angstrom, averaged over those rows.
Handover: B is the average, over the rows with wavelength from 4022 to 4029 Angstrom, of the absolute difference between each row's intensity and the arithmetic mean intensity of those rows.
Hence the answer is 0.036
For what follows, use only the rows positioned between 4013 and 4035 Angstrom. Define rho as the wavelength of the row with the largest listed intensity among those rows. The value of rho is 4015.36 Angstrom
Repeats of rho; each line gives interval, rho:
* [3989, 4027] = 3998.75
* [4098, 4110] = 4099.44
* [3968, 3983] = 3971.22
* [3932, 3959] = 3956.62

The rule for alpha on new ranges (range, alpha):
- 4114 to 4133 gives 4120.26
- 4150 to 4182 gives 4173.73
